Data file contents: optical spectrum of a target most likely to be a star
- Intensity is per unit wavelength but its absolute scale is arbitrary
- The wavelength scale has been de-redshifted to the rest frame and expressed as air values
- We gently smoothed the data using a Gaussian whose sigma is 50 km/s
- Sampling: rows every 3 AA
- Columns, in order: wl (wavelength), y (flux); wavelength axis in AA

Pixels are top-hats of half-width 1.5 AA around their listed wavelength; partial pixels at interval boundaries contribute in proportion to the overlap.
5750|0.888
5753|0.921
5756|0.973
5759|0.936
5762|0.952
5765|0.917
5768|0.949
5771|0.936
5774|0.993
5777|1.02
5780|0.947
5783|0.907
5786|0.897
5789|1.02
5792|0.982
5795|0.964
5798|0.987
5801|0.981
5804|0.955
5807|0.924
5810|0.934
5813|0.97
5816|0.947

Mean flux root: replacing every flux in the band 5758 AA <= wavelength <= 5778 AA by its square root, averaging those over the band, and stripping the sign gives 0.978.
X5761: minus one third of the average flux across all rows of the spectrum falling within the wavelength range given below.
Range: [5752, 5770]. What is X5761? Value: -0.314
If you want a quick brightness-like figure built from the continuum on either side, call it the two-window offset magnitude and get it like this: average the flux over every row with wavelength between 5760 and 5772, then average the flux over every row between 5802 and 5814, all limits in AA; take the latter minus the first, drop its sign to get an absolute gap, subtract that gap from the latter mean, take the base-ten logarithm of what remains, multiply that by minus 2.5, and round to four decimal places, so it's 0.0689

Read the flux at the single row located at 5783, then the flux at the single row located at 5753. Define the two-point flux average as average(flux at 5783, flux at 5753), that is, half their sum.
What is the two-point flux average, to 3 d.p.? 0.914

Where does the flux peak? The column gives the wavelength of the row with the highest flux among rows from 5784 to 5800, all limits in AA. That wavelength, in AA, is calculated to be 5789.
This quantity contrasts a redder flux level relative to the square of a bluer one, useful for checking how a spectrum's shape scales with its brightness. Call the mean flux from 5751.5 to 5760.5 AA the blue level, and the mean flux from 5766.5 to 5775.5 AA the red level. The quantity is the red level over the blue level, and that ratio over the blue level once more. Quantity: 1.08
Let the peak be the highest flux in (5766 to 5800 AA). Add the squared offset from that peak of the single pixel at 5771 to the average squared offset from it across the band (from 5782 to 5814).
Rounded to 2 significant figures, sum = 0.012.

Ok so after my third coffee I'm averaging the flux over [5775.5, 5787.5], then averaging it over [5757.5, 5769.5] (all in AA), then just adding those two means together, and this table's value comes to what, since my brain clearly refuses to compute 1.88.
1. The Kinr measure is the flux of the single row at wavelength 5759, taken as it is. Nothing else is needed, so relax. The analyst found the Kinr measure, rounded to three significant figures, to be 0.936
